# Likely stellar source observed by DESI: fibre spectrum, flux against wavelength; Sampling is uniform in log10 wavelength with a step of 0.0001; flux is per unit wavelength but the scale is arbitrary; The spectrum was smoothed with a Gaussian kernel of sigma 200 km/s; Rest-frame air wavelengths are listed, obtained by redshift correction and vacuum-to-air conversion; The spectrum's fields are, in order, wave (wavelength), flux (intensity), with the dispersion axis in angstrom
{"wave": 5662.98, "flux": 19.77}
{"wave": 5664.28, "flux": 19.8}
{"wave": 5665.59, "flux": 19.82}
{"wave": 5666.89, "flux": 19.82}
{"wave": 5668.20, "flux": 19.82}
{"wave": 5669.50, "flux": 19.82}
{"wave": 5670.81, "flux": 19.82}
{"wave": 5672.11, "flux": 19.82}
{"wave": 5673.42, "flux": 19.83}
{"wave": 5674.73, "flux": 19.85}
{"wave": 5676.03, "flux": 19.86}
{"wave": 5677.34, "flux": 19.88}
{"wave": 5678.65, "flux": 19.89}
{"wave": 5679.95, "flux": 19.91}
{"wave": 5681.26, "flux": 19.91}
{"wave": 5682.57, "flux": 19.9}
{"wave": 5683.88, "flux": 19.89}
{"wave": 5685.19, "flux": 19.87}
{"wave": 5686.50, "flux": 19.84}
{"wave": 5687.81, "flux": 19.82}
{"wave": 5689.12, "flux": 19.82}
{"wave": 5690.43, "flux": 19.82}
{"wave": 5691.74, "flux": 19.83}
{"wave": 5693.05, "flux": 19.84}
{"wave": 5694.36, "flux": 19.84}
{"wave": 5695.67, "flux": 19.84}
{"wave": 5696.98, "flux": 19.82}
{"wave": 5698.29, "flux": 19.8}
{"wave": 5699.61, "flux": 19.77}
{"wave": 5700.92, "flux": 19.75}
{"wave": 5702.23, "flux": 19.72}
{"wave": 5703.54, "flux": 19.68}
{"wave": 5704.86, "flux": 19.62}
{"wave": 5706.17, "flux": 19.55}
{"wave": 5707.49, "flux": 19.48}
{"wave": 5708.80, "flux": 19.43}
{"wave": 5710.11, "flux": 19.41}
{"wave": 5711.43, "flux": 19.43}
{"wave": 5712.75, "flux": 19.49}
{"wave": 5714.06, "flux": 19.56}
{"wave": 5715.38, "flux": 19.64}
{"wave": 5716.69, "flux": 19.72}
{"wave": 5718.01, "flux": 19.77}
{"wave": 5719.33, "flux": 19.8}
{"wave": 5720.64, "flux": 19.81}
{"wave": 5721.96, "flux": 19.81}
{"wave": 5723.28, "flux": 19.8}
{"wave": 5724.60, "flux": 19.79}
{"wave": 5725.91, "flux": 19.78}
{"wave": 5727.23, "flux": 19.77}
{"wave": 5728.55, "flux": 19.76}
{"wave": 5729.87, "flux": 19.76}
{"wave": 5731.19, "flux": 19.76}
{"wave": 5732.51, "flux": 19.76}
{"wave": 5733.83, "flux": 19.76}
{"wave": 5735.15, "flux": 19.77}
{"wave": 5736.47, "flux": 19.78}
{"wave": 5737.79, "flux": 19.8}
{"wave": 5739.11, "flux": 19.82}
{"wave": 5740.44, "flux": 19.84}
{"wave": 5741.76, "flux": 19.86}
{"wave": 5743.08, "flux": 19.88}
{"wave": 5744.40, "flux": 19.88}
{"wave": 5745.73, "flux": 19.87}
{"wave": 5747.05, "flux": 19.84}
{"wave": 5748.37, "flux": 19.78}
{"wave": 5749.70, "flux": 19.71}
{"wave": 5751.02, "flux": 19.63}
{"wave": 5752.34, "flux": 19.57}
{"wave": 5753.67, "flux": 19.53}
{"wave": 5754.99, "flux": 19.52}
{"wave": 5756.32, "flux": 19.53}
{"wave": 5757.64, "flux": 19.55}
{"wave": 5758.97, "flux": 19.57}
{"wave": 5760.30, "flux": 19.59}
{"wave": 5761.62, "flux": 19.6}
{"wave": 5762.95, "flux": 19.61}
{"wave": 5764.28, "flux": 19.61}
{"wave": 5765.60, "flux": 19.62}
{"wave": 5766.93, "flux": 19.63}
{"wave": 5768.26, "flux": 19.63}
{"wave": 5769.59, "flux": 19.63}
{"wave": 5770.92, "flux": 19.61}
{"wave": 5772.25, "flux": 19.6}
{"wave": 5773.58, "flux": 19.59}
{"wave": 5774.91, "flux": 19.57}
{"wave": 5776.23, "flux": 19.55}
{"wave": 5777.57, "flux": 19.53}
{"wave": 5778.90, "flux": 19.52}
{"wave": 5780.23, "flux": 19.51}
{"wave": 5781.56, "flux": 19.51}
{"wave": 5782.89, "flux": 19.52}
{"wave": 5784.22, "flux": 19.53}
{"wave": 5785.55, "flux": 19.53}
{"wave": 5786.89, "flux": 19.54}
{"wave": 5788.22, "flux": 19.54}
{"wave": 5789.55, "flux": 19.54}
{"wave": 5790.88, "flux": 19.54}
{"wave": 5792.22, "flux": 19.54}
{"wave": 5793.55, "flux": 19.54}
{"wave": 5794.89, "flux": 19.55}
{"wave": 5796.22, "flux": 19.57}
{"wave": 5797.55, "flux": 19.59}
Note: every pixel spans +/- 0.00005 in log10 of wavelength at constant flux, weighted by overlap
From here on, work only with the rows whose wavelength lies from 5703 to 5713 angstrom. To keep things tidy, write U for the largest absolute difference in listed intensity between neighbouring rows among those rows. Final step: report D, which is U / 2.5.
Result 0.0280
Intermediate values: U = 0.070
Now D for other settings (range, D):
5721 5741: 0.0080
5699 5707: 0.0280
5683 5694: 0.0120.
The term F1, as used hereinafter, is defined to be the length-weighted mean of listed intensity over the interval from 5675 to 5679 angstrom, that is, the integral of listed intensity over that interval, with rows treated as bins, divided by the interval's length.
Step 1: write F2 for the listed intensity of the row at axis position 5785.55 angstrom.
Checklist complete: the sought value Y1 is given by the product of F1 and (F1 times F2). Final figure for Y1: 7718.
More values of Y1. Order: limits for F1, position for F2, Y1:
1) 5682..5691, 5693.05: 7812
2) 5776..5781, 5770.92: 7454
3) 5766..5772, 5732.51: 7588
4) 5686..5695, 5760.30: 7706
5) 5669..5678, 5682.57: 7826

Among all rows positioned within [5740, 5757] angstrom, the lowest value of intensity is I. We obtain 19.52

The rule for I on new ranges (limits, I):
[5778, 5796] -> 19.51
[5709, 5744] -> 19.41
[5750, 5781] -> 19.51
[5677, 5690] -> 19.82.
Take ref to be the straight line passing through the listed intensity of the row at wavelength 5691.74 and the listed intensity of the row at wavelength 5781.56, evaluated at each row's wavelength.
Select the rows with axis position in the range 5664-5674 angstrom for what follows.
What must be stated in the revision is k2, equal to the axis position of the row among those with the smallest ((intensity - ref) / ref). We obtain 5664.28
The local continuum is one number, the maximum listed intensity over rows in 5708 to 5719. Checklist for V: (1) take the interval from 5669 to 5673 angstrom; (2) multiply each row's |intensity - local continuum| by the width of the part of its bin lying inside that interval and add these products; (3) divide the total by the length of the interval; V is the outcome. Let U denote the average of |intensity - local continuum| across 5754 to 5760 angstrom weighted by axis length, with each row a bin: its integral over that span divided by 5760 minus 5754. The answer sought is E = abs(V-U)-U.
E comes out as -0.05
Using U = 0.225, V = 0.05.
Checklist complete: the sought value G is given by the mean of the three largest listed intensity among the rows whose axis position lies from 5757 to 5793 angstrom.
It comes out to 19.6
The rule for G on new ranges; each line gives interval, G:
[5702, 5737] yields 19.8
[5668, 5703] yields 19.9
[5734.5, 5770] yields 19.9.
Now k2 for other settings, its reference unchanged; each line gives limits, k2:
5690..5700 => 5699.61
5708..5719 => 5710.11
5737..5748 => 5737.79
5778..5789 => 5780.23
